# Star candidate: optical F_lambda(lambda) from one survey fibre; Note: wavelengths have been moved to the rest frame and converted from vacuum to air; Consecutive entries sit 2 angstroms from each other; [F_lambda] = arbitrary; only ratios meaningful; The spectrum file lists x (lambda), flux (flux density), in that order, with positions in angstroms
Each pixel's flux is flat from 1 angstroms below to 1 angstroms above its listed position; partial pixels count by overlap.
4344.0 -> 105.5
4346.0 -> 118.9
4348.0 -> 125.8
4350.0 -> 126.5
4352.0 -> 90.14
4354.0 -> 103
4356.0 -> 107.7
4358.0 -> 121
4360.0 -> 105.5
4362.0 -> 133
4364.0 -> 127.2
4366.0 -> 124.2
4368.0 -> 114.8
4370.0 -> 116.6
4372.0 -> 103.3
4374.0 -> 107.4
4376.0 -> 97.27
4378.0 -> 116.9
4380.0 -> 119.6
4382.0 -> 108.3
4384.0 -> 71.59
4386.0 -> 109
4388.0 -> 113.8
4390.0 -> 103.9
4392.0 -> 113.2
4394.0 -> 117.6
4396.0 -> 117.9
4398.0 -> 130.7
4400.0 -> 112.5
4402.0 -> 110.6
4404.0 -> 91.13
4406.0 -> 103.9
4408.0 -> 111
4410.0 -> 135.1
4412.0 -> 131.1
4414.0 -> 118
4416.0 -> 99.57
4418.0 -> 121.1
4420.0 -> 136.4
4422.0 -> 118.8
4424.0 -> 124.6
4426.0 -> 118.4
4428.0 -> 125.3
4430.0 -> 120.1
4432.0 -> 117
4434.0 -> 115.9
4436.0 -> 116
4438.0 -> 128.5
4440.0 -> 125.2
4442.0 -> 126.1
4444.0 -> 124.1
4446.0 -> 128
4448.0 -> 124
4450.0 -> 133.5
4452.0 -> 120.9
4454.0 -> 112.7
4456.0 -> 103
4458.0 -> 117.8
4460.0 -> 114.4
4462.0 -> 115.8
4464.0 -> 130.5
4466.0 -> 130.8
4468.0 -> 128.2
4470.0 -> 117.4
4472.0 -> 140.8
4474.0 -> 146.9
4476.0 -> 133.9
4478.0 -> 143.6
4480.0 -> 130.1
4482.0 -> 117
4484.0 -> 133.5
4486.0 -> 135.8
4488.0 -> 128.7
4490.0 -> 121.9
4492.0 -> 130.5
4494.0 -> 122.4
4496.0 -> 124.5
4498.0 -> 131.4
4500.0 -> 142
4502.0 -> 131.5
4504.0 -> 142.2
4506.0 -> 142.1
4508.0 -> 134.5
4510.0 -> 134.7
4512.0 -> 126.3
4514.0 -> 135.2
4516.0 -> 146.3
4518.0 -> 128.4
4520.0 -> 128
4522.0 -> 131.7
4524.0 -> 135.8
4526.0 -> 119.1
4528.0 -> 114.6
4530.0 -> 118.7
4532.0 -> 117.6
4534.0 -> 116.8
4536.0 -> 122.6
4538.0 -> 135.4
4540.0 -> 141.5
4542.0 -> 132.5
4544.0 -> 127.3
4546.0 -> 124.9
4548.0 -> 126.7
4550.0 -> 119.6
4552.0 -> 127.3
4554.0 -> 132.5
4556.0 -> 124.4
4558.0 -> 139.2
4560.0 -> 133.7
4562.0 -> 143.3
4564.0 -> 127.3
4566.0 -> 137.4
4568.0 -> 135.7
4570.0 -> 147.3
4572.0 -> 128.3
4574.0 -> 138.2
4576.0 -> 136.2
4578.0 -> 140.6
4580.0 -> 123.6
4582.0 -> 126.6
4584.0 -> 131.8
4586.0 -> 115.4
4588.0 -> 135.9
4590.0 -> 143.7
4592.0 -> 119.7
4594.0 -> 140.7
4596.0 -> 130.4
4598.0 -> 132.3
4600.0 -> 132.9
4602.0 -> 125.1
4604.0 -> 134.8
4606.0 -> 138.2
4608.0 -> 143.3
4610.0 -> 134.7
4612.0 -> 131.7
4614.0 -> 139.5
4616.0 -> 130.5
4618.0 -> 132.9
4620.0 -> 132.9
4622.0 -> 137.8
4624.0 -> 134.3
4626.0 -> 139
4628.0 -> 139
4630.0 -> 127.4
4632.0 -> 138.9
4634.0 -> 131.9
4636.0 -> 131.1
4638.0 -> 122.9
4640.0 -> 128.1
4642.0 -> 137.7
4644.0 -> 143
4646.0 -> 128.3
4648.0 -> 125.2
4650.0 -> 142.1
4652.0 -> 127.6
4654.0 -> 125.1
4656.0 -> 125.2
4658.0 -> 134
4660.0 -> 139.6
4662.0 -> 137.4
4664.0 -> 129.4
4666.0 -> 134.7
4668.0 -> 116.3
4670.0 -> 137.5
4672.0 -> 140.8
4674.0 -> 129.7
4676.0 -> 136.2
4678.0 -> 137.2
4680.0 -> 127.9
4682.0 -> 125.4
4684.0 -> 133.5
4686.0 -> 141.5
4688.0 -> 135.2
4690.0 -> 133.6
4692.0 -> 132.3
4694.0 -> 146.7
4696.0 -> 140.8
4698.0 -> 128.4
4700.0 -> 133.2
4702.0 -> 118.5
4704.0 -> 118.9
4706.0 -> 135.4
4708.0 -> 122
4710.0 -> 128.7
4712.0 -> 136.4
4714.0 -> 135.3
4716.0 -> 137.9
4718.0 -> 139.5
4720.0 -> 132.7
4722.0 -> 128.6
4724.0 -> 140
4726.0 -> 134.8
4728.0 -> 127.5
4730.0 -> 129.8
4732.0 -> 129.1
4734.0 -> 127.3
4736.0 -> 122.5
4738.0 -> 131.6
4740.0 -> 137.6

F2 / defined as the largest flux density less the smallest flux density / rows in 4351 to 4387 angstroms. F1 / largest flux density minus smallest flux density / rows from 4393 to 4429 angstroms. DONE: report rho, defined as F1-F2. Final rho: -16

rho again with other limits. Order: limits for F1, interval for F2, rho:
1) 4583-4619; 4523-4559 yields 1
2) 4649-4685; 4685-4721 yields -2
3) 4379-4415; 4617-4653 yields 43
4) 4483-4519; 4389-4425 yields -21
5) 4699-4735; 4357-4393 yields -40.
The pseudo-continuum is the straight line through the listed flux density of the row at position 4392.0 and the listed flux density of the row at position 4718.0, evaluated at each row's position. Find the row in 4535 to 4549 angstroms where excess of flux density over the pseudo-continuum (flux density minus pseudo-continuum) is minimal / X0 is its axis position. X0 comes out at 4536.0 angstroms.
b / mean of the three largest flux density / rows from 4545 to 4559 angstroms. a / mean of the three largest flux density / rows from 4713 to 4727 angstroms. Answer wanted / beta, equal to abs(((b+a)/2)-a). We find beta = 3.1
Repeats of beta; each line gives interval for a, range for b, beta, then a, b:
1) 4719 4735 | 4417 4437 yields 3.5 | 136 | 129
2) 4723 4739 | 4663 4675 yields 1.1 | 135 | 138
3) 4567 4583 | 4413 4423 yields 8.3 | 142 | 125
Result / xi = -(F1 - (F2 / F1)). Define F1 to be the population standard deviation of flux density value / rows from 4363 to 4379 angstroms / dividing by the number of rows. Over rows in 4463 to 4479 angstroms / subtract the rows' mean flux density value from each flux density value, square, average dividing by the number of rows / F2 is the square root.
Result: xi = -9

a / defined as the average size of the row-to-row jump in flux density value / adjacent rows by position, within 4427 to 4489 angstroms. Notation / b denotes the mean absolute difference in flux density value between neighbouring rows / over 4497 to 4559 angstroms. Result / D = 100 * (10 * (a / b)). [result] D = 1103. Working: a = 7.6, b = 6.9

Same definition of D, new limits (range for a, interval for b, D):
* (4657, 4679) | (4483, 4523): 1189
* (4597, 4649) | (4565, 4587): 654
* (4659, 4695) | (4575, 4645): 984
